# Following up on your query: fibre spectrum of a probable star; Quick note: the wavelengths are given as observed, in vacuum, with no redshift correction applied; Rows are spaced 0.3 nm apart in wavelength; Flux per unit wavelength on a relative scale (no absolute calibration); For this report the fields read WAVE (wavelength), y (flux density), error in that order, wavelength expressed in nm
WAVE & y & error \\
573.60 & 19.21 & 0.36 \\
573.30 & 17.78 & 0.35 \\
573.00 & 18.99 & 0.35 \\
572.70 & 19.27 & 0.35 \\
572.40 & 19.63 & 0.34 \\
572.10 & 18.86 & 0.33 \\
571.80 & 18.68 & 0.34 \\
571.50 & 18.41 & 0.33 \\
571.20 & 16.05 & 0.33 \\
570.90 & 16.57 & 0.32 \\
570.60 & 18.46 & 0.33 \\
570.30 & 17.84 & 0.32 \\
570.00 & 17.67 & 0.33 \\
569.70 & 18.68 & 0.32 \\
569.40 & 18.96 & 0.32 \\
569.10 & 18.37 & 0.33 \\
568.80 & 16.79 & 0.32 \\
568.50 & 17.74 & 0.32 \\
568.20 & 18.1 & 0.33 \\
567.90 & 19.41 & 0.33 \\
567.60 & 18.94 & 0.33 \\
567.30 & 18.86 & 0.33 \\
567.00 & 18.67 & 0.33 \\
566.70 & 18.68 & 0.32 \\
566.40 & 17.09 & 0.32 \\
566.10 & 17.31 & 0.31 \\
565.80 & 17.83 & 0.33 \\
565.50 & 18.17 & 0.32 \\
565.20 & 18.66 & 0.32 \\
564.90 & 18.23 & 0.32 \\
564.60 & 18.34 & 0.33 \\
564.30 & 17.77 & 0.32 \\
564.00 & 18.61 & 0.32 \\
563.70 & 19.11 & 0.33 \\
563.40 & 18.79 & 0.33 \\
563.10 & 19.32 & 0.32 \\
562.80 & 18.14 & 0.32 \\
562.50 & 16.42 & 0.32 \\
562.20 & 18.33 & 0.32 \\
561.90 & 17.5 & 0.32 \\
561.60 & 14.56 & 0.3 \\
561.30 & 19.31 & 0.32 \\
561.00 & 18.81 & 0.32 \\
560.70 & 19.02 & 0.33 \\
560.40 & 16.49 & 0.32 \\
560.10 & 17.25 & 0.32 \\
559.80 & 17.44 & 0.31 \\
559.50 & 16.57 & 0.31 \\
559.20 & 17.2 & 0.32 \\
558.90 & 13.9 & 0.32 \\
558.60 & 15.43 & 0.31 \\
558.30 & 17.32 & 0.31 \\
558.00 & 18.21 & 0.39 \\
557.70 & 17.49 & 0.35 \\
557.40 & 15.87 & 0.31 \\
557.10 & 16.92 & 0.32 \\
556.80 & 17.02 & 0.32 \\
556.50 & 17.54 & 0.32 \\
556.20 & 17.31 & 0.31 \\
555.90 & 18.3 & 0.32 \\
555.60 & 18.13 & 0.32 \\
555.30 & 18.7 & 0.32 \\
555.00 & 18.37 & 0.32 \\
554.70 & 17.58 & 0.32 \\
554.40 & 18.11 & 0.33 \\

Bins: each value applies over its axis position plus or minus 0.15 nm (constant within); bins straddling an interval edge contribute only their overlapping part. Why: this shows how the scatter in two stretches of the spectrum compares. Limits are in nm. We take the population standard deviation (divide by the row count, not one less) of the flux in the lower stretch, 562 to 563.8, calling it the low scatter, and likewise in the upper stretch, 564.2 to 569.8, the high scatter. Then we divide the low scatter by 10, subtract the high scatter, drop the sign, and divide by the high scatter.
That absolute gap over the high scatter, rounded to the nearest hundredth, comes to 0.86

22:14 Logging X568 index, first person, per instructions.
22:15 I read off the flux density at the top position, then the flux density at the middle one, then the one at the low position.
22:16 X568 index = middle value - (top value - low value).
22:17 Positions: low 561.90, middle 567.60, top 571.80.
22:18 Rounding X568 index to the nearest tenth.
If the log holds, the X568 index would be 17.8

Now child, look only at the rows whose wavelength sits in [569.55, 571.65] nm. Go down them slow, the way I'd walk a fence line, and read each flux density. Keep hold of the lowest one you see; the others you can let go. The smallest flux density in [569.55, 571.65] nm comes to 16.05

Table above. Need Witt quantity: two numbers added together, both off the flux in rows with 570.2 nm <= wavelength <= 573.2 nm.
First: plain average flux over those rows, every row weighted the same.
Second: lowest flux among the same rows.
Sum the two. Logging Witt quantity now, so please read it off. 34.3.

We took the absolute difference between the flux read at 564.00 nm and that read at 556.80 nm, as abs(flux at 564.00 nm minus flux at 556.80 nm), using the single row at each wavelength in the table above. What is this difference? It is 1.6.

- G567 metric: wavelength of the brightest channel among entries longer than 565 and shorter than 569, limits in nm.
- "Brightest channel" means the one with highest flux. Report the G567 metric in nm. 567.90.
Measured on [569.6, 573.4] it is 572.40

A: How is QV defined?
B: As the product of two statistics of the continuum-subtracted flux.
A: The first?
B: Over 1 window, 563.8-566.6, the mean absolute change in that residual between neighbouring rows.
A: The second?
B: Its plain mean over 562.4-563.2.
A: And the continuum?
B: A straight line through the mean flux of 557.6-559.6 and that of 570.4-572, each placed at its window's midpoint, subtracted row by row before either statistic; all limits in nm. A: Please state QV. 0.5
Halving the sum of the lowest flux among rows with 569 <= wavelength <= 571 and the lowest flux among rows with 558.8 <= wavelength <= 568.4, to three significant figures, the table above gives 15.2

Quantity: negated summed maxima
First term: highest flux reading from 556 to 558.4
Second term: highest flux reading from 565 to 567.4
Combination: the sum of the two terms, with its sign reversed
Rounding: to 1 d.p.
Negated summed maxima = -37.1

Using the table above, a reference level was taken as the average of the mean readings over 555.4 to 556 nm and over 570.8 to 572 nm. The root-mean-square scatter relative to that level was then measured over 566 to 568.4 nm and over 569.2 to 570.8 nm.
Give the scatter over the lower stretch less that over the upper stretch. 0.25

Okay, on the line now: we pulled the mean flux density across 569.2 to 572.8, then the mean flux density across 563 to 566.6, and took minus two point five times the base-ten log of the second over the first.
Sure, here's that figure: -0.001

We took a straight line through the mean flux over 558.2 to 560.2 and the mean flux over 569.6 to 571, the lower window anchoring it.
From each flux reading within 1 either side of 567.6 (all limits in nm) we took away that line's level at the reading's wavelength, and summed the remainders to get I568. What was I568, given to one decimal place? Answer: 7.9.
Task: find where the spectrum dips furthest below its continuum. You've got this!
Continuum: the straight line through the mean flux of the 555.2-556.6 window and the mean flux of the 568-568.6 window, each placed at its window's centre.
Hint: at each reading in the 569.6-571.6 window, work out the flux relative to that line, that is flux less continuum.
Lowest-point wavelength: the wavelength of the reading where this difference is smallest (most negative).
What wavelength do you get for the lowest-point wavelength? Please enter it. 571.20 nm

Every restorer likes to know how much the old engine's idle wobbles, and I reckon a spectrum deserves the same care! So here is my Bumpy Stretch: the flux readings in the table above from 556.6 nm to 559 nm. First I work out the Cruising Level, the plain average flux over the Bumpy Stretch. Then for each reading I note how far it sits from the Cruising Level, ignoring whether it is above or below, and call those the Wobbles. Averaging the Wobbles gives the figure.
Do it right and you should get 1.1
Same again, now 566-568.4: 0.7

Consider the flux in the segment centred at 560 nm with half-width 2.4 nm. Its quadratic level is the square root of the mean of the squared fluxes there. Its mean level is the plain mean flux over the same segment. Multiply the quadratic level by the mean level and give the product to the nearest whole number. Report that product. 296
